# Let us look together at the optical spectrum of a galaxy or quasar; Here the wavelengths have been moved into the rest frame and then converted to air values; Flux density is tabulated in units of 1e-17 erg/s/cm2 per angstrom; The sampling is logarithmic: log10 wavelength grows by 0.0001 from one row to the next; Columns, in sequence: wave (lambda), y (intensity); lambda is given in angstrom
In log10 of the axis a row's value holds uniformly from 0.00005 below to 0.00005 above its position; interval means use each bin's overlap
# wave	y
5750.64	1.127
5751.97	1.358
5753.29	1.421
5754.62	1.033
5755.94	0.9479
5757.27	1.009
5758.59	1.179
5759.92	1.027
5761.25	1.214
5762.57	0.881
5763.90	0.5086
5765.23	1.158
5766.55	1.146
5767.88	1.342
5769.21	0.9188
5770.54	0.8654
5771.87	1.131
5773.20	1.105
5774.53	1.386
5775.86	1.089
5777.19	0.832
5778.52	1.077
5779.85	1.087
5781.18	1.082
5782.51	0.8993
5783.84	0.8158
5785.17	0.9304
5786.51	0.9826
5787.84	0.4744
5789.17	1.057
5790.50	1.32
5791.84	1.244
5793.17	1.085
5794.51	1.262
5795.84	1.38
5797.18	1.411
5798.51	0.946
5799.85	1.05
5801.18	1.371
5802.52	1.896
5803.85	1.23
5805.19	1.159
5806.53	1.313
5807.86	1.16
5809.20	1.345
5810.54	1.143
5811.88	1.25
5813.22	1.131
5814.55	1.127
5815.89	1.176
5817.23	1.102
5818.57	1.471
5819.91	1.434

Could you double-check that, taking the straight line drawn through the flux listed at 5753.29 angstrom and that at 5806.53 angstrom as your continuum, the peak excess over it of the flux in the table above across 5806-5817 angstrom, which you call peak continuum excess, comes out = 0.04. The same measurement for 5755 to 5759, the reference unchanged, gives -0.23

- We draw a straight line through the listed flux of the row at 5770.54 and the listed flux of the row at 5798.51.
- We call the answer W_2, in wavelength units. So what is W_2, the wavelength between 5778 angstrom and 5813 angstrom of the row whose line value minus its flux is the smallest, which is 5802.52 angstrom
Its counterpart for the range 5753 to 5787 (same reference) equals 5753.29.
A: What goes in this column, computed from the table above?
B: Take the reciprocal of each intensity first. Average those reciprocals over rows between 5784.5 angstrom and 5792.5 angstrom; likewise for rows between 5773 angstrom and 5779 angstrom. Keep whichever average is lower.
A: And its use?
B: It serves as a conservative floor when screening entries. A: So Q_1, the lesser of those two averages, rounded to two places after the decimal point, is 0.94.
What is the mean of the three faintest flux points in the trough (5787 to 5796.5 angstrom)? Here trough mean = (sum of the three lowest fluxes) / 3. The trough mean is 0.87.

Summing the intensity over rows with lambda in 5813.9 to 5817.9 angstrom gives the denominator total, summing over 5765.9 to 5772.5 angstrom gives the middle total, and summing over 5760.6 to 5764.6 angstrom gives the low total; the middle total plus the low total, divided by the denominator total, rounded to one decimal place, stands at 2.4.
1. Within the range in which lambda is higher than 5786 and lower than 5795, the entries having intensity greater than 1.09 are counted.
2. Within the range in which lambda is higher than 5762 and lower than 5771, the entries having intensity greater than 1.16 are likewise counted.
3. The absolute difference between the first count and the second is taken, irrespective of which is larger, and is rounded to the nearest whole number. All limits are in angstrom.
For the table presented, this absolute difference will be 2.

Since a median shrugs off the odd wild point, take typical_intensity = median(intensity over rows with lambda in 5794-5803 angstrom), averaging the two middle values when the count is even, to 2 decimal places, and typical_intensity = 1.37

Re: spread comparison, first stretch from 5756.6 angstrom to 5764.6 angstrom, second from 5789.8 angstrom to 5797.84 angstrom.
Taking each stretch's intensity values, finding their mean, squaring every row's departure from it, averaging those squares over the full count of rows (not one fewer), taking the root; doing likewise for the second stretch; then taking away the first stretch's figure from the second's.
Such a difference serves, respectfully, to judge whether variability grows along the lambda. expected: -0.127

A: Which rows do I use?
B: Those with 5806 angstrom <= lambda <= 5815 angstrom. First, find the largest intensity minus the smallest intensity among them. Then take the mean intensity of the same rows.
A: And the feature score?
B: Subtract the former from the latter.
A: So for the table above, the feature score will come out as 1.0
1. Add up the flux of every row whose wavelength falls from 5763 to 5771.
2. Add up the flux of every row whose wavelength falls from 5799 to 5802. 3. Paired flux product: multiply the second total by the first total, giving 14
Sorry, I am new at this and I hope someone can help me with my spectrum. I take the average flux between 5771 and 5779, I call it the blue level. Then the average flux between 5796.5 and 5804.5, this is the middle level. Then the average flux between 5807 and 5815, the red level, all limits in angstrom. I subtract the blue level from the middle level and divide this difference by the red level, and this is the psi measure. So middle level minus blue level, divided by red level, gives 0.18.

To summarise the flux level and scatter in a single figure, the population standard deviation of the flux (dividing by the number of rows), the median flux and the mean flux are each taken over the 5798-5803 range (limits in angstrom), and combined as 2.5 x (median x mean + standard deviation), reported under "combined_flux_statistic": 4.9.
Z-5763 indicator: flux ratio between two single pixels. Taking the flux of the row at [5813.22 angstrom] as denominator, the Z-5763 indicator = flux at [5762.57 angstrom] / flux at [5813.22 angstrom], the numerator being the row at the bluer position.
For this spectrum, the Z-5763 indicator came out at 0.78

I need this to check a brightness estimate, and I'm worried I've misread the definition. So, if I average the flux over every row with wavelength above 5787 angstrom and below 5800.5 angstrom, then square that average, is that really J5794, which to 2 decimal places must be 1.26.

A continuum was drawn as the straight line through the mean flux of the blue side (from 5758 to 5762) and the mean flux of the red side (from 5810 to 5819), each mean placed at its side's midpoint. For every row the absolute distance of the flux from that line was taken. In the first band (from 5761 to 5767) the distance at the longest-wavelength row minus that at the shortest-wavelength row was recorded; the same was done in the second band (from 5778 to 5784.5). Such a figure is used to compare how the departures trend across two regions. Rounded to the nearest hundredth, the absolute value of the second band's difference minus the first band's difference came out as 0.34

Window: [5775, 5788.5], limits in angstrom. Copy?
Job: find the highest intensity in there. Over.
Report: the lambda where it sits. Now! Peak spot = 5775.86 angstrom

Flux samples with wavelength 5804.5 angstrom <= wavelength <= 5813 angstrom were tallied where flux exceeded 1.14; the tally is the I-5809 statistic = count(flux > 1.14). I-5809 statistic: 6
